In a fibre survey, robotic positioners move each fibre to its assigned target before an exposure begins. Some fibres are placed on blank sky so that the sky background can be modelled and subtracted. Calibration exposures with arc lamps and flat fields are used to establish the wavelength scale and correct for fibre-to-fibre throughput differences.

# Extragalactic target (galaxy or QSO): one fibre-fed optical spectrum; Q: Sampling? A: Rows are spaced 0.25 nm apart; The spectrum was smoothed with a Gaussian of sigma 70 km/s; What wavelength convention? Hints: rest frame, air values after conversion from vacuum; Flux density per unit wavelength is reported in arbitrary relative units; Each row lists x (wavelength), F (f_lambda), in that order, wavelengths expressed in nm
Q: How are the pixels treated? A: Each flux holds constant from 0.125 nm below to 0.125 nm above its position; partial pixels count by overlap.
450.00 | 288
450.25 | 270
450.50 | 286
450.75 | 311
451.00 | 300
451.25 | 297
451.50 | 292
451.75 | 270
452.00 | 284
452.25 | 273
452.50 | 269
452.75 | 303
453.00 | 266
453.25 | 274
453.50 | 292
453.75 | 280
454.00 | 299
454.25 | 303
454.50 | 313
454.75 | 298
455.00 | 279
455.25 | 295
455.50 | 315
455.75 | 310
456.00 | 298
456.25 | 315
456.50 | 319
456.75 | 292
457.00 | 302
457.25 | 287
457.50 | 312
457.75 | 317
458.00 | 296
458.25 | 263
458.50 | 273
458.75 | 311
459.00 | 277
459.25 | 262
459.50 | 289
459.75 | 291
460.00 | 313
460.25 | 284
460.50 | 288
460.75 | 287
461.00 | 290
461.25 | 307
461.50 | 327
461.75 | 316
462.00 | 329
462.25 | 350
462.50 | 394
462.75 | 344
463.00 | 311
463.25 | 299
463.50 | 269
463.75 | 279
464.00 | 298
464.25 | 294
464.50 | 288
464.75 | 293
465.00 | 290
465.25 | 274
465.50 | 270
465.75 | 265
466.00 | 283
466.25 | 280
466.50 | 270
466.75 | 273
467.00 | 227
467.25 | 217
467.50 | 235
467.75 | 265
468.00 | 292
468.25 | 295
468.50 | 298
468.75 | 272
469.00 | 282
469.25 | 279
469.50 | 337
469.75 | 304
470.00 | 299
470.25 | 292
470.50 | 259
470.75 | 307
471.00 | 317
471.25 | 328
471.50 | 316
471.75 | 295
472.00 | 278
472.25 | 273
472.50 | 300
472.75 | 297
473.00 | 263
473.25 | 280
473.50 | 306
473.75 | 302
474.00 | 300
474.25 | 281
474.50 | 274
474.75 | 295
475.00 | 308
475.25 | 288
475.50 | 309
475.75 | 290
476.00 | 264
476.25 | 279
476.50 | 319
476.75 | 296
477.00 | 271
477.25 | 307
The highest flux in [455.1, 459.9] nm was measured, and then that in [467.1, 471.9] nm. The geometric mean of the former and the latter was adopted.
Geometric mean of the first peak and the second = 328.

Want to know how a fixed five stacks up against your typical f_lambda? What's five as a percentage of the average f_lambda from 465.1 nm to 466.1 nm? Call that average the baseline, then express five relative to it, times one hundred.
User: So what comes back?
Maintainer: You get 1.83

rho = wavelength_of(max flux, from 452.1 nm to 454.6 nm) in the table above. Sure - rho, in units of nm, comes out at 454.50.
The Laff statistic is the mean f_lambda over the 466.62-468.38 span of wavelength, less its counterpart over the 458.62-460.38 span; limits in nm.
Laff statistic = -32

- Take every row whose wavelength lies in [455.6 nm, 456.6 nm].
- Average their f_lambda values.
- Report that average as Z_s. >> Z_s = 310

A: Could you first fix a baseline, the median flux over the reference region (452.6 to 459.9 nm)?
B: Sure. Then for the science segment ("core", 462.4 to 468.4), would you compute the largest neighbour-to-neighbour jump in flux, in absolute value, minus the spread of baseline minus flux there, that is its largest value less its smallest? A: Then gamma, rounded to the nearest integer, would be -127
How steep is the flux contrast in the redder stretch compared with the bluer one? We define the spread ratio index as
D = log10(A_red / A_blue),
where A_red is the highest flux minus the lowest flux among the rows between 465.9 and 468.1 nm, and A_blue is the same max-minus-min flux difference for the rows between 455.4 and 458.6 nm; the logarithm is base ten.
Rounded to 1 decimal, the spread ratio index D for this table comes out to 0.1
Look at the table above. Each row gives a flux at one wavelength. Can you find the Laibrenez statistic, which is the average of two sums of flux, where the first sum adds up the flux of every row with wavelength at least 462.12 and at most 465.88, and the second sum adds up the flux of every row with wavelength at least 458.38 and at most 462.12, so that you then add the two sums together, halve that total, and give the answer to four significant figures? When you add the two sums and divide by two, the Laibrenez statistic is 4481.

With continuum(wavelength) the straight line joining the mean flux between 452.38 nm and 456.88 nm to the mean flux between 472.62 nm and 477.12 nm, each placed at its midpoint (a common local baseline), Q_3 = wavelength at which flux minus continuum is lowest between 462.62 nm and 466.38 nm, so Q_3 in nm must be 465.75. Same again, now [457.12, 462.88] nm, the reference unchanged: 459.25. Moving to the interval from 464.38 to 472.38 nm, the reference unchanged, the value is 467.25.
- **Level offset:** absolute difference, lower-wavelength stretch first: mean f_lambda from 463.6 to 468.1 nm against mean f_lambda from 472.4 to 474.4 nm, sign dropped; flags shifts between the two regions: 19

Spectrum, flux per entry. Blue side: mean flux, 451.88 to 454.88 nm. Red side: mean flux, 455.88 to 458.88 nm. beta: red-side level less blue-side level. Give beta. 11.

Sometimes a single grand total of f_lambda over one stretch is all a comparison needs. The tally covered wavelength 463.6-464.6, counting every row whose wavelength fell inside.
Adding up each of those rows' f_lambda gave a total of 1159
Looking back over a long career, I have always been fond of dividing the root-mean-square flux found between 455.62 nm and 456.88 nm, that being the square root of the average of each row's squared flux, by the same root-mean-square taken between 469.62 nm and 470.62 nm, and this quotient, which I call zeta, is 1.06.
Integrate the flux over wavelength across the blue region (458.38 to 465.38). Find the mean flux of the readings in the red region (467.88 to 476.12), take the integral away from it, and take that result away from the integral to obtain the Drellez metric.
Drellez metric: 3920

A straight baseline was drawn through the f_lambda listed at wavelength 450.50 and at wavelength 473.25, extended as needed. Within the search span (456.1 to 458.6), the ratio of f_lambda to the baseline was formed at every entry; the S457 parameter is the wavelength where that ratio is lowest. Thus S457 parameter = 458.25 nm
